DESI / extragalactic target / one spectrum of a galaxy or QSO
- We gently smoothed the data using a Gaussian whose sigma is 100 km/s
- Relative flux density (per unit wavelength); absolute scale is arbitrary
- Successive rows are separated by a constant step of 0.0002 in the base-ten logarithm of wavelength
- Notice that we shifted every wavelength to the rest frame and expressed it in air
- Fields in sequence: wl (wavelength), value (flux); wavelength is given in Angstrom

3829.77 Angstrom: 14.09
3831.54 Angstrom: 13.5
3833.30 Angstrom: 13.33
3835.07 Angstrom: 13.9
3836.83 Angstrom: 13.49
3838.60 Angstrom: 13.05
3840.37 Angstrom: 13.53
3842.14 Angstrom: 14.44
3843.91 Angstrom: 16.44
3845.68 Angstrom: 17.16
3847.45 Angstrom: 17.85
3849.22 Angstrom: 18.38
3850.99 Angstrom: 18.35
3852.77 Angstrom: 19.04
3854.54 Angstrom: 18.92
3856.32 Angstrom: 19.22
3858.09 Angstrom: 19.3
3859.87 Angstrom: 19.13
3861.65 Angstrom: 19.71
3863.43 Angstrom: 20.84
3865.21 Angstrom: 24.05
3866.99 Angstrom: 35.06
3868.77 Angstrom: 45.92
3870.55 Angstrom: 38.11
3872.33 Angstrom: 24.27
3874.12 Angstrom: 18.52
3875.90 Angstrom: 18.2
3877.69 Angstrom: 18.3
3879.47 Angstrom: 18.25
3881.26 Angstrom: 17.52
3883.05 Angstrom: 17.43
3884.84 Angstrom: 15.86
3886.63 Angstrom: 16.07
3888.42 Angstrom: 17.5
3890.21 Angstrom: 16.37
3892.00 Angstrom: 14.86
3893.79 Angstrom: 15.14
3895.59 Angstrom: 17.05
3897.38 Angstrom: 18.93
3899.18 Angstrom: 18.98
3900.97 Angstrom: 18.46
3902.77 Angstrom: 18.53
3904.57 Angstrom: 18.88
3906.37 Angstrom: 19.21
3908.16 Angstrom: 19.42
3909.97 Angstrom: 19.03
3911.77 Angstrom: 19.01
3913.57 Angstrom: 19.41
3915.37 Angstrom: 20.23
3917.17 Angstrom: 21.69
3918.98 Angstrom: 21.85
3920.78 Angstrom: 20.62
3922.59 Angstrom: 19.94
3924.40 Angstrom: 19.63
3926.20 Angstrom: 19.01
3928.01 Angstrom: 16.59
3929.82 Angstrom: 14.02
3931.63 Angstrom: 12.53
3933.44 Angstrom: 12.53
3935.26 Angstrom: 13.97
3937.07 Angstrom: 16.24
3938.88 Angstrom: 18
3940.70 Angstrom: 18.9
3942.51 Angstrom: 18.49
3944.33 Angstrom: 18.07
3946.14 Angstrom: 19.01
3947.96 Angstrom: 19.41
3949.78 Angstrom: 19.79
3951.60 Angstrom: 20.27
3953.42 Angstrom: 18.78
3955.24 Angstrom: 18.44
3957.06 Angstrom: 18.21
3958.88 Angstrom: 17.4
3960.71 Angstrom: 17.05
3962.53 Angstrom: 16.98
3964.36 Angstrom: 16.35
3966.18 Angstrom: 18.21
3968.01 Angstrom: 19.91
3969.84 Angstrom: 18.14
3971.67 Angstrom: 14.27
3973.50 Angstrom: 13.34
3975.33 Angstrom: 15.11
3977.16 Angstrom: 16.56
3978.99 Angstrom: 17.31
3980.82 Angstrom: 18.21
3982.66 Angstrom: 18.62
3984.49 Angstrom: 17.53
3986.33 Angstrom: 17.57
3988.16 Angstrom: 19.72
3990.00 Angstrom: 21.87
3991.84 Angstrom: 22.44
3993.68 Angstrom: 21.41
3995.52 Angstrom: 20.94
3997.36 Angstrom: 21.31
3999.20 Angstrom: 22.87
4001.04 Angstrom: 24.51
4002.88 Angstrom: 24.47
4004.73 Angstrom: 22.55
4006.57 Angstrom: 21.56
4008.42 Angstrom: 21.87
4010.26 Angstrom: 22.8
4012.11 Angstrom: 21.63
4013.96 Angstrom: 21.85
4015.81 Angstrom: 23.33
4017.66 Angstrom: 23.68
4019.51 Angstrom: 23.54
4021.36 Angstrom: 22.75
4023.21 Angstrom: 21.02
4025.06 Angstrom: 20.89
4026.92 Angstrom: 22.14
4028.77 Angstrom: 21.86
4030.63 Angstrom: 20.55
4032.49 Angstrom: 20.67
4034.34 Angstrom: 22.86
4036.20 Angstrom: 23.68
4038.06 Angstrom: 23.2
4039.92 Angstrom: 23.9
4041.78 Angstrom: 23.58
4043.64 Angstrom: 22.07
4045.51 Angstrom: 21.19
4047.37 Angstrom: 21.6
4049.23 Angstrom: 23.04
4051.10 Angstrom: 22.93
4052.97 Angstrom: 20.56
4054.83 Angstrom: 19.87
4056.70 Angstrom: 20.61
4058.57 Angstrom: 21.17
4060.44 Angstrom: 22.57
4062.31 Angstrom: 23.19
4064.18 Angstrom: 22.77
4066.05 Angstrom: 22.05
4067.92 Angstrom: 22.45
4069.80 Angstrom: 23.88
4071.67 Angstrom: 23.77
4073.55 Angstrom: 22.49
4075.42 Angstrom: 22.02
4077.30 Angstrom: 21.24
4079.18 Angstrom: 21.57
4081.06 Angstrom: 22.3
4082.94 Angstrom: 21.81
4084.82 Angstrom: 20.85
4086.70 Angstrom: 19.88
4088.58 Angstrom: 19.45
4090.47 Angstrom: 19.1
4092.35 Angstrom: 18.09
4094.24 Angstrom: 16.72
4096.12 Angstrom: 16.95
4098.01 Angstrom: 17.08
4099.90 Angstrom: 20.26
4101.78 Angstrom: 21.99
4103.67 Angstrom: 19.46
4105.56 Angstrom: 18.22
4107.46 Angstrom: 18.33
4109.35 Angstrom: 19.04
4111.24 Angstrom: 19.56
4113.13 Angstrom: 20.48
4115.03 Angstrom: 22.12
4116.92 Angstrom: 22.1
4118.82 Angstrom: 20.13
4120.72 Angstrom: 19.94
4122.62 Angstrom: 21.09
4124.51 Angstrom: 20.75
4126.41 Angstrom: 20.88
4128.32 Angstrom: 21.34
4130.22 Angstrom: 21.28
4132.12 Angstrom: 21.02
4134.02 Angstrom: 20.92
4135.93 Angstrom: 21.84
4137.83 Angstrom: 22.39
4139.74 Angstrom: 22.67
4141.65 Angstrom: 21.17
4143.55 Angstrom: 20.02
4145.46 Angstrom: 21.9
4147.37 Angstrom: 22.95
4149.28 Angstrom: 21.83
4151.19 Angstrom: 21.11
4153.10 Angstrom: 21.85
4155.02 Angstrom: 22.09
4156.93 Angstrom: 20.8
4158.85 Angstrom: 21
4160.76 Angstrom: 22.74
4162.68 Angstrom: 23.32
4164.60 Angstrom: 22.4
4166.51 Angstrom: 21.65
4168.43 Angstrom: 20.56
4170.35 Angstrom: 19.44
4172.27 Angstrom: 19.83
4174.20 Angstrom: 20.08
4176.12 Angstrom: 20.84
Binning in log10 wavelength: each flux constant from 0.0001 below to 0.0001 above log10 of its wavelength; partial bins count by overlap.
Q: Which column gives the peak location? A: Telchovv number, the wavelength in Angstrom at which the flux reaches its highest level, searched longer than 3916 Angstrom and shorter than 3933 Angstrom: 3918.98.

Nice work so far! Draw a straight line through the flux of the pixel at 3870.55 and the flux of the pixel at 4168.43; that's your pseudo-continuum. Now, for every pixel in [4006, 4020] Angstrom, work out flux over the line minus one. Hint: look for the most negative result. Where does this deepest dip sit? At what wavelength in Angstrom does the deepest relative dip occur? 4006.57 Angstrom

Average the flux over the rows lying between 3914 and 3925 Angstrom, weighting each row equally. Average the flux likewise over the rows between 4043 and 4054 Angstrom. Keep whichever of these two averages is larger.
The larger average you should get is 21.9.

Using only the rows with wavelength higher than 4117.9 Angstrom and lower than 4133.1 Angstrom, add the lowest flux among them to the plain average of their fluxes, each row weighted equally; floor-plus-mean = 41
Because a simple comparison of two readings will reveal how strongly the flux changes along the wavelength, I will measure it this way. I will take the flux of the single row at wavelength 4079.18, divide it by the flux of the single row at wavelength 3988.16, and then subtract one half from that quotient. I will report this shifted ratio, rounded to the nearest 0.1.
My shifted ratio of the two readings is 0.6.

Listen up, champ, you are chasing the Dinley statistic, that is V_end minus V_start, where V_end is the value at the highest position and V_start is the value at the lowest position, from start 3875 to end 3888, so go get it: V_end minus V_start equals -2.1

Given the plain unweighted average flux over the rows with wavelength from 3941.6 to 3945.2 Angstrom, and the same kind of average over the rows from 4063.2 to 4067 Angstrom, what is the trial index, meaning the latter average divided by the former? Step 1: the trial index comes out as 1.23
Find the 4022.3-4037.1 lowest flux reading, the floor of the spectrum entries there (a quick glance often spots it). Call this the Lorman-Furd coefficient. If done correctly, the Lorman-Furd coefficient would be 20.55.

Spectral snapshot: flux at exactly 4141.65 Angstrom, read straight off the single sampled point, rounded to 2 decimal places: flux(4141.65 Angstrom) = 21.17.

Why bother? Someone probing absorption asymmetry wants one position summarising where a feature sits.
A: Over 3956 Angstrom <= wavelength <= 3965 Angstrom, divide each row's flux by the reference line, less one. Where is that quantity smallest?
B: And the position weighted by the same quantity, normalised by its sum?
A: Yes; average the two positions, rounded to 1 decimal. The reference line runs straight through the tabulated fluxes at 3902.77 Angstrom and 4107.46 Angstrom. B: 3963.1 Angstrom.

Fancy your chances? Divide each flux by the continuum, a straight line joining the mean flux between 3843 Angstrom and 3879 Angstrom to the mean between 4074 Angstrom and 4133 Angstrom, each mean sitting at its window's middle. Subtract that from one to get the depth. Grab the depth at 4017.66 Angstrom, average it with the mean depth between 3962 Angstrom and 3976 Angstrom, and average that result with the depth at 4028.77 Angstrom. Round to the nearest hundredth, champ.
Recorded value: 0.00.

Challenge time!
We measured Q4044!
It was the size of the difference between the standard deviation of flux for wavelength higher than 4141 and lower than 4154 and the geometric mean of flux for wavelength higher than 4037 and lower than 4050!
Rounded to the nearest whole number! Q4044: 22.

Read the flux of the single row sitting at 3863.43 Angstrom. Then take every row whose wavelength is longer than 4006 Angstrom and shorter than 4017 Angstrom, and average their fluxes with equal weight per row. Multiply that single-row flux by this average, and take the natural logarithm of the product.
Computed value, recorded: 6.14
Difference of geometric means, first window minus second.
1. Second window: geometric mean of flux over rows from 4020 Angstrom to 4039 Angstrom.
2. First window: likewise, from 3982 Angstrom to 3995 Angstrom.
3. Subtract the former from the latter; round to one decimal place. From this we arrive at -2.1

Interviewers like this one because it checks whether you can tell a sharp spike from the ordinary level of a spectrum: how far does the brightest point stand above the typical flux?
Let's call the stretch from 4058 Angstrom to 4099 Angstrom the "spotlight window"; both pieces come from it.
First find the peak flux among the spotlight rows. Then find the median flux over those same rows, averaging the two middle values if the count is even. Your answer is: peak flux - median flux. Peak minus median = 2.2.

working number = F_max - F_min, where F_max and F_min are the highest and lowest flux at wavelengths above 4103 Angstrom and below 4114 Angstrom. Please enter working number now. 2.3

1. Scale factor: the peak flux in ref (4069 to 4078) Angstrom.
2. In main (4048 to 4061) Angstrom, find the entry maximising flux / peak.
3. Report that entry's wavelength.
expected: 4049.23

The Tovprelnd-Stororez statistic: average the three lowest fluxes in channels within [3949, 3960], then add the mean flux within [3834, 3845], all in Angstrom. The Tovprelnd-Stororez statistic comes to 32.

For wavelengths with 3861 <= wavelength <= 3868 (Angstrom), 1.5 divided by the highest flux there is 0.043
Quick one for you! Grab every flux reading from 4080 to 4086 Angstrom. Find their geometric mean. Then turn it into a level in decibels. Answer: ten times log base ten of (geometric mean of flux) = 13.4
